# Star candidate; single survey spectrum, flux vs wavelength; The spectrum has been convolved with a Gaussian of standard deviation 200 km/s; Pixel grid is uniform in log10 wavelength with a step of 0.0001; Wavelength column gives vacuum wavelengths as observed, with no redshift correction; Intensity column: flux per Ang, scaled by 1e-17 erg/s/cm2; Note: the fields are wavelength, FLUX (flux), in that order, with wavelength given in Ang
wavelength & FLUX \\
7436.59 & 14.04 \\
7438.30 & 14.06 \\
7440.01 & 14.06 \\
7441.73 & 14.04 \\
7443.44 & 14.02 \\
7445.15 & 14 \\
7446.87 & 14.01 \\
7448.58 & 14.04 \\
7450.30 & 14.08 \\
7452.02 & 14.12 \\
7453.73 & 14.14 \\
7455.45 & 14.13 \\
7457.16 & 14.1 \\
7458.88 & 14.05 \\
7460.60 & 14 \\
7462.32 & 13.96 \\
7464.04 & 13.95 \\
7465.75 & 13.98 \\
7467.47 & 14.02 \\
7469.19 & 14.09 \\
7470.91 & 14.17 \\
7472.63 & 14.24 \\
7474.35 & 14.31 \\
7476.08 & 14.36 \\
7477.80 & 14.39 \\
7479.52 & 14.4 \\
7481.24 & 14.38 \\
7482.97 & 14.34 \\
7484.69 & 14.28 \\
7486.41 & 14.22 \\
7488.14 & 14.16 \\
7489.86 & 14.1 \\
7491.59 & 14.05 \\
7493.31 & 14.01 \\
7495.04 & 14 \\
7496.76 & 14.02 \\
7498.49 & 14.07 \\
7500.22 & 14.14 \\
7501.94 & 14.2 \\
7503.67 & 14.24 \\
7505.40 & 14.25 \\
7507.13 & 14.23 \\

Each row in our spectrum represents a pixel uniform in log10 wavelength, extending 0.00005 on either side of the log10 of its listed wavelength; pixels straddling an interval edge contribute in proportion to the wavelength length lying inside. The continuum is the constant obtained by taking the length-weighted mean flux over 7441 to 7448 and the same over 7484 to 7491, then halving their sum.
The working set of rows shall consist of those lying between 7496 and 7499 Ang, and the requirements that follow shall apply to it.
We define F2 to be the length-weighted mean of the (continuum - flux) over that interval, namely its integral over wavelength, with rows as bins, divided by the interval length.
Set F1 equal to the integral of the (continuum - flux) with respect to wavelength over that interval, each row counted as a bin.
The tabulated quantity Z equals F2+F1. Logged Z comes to 0.2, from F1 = 0.18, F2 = 0.06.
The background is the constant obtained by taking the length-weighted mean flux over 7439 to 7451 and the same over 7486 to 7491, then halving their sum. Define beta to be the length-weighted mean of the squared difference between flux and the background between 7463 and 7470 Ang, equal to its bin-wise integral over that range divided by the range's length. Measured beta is 0.008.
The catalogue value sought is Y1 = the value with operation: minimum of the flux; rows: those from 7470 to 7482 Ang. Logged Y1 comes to 14.17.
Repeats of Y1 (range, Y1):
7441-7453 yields 14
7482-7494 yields 14.01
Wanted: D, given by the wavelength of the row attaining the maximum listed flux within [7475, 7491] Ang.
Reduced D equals 7479.52 Ang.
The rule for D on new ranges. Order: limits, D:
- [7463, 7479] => 7477.80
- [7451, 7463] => 7453.73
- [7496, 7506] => 7505.40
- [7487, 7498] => 7488.14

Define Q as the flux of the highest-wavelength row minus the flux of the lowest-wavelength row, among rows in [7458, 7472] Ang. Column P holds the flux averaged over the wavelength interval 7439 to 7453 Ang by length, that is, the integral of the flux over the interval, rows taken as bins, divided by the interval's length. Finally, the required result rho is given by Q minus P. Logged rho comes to -13.93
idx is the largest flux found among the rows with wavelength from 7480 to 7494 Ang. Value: 14.38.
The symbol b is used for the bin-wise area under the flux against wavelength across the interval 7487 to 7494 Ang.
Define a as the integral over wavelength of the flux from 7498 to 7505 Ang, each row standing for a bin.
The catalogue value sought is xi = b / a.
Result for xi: 0.99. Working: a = 99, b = 99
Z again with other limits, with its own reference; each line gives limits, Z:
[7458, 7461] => 0.3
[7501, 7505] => -0.6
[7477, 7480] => -1.2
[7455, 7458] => 0.0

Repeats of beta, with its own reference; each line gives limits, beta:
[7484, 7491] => 0.015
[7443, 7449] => 0.005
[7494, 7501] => 0.004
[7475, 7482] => 0.090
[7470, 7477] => 0.041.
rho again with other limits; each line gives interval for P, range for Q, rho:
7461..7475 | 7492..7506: -13.85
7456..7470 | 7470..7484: -13.86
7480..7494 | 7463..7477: -13.79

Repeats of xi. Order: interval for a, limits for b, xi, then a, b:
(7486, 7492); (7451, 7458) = 1.17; 85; 99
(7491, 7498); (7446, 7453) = 1.00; 98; 98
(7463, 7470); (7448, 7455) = 1.00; 98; 99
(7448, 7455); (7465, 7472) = 1.00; 99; 98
